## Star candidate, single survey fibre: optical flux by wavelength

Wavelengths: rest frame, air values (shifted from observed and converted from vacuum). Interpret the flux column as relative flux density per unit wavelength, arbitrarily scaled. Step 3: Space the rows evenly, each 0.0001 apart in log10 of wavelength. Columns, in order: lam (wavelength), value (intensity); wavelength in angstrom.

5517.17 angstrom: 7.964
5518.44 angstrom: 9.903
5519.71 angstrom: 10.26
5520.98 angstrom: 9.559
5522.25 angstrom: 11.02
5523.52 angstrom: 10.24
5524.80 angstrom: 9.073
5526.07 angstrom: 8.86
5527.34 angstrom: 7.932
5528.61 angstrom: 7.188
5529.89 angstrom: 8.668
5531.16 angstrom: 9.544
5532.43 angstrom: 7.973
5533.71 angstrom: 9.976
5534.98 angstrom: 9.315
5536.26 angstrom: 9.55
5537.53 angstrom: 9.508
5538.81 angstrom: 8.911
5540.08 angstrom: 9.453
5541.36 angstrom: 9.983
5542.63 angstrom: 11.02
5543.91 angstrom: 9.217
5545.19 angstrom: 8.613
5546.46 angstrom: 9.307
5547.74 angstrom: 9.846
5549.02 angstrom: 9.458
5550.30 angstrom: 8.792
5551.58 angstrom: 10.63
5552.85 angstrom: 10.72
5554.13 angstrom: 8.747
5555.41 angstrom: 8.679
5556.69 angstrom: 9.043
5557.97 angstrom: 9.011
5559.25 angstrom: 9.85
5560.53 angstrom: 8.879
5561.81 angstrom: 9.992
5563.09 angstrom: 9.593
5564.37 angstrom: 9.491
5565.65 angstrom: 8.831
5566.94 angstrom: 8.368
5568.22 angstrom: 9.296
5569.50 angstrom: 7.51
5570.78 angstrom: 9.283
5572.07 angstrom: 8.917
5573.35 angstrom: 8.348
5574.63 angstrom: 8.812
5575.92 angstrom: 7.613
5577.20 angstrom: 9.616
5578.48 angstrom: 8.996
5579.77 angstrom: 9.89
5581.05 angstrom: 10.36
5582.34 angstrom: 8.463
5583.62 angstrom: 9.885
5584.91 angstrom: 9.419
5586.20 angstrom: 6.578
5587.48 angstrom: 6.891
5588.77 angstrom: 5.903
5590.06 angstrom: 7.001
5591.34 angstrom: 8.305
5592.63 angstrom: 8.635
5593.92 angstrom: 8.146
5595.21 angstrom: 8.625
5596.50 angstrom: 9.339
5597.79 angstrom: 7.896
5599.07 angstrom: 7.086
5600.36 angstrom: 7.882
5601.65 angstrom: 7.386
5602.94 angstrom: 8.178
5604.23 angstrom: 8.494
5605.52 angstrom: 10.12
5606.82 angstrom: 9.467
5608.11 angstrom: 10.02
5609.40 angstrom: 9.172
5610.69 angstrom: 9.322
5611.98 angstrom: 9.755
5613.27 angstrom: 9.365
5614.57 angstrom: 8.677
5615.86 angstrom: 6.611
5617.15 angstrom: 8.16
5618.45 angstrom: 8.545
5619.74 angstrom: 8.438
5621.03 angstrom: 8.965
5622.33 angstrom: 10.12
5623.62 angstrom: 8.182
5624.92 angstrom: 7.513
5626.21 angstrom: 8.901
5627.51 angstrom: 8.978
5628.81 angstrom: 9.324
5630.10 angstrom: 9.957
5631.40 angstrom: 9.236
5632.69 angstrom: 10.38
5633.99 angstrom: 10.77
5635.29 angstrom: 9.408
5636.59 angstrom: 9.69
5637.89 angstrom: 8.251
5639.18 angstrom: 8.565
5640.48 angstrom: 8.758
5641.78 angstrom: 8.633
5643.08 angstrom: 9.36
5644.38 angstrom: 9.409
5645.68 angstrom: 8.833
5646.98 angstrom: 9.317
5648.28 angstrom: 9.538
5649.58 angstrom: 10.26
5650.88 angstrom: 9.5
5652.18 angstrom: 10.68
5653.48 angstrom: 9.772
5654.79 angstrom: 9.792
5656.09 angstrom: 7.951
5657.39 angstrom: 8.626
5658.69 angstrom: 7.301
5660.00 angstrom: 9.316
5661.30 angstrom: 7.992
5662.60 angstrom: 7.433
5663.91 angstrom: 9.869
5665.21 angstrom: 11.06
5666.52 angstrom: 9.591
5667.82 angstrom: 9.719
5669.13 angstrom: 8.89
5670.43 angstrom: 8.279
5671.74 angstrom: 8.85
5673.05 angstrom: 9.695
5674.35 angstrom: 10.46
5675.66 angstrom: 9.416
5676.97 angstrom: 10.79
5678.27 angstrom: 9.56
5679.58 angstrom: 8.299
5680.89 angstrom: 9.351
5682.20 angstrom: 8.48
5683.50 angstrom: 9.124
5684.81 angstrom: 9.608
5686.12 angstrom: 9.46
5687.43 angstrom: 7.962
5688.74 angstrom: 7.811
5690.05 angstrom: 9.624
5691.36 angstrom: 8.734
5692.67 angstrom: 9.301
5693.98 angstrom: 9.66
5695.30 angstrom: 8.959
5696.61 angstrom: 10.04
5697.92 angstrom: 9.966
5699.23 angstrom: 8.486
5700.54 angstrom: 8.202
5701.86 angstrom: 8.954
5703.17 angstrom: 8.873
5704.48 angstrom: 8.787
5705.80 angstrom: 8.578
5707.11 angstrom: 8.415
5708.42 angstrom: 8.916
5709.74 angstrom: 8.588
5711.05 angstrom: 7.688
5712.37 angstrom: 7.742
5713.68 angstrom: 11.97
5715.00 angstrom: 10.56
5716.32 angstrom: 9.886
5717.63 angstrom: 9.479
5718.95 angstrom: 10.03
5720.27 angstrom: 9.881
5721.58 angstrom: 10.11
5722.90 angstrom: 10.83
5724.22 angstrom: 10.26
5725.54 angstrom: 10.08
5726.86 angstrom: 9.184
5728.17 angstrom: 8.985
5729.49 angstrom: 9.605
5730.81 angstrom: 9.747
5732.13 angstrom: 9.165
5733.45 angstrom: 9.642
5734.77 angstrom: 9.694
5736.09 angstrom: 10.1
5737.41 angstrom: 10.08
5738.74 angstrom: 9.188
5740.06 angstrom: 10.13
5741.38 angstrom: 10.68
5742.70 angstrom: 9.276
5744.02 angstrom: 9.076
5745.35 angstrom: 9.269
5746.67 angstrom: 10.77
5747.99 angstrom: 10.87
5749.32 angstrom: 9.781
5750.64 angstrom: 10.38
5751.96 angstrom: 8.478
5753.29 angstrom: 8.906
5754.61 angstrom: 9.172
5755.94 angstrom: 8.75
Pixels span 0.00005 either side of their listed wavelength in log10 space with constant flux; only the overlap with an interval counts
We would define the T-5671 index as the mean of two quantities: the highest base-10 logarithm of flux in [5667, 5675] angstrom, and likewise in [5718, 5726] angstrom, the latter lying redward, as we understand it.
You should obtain 1.03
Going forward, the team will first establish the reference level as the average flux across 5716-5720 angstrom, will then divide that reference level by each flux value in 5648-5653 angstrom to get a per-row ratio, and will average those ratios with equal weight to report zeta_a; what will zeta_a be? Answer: 0.98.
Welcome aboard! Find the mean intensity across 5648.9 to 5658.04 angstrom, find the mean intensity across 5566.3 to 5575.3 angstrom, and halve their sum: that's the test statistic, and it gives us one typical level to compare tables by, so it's 9.08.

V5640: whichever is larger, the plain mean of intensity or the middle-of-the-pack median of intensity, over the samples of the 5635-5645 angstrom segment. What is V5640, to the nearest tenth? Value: 9.1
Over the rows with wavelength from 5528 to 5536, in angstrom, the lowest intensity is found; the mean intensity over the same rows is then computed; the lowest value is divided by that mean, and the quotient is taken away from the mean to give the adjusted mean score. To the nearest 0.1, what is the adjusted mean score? 8.0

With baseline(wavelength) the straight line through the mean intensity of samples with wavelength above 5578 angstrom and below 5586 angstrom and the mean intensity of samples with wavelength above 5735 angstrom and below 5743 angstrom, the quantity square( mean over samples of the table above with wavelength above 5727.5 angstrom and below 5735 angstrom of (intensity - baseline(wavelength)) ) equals 0.2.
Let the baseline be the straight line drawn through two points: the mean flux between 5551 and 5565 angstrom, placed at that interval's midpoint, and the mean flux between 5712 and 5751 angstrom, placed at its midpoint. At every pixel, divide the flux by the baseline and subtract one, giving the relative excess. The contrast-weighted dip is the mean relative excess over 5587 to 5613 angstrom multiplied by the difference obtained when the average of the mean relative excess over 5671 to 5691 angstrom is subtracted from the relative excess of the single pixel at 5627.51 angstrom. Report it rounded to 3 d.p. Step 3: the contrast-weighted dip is 0.002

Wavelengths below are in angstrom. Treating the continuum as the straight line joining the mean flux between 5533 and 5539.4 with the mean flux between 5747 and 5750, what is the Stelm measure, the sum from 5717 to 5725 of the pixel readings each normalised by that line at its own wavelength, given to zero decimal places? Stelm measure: 6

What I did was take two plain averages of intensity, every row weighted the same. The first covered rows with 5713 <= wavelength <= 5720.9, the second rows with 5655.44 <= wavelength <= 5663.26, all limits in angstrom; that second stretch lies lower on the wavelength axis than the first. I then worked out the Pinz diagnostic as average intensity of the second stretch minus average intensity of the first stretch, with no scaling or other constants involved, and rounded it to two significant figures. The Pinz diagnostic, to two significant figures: -2.2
